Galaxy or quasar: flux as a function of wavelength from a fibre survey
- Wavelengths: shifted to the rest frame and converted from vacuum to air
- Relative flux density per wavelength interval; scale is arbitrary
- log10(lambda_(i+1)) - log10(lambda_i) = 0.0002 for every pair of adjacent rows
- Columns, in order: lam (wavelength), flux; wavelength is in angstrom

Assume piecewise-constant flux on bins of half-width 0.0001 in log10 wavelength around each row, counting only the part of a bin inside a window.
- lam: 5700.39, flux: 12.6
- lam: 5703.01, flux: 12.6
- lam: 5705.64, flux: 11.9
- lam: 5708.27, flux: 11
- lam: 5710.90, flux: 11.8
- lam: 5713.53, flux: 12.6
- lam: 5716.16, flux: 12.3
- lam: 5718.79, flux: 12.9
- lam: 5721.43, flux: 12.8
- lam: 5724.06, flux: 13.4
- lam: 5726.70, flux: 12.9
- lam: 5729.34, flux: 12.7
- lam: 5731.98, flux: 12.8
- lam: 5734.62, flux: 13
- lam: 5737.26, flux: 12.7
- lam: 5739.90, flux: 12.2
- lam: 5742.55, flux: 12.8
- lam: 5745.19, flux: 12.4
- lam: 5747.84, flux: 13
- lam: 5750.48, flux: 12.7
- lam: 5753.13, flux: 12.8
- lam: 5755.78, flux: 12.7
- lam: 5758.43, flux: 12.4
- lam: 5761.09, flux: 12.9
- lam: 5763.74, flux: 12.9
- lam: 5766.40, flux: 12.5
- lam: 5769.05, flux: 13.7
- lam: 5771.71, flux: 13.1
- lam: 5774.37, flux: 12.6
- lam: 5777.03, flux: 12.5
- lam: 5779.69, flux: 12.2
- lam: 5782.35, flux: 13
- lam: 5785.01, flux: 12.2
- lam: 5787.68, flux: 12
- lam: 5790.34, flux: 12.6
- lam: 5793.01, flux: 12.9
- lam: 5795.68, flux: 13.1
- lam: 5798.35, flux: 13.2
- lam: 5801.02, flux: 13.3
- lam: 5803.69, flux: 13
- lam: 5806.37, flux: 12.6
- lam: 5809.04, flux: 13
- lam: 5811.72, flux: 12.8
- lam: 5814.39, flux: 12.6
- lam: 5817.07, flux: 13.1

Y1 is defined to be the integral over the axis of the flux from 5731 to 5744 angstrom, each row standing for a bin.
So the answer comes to 165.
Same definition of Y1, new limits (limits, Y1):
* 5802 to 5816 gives 179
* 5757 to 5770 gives 167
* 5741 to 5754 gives 165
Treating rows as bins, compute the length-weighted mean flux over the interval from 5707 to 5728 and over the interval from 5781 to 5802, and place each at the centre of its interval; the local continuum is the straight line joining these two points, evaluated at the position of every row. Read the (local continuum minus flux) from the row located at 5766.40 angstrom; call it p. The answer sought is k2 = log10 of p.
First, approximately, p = 0.17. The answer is -0.76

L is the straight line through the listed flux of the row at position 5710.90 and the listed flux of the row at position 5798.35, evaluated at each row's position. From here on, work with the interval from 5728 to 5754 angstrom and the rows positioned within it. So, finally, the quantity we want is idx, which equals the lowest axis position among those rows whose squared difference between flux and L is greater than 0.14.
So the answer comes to 5729.34 angstrom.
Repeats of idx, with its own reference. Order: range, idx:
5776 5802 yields 5779.69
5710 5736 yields 5713.53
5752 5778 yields 5769.05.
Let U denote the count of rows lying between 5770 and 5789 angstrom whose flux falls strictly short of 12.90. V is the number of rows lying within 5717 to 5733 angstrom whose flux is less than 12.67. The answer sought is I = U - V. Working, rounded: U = 5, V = 0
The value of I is 5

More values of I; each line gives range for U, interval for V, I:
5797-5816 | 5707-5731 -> -1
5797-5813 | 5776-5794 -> -3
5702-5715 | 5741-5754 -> 4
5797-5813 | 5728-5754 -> 0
